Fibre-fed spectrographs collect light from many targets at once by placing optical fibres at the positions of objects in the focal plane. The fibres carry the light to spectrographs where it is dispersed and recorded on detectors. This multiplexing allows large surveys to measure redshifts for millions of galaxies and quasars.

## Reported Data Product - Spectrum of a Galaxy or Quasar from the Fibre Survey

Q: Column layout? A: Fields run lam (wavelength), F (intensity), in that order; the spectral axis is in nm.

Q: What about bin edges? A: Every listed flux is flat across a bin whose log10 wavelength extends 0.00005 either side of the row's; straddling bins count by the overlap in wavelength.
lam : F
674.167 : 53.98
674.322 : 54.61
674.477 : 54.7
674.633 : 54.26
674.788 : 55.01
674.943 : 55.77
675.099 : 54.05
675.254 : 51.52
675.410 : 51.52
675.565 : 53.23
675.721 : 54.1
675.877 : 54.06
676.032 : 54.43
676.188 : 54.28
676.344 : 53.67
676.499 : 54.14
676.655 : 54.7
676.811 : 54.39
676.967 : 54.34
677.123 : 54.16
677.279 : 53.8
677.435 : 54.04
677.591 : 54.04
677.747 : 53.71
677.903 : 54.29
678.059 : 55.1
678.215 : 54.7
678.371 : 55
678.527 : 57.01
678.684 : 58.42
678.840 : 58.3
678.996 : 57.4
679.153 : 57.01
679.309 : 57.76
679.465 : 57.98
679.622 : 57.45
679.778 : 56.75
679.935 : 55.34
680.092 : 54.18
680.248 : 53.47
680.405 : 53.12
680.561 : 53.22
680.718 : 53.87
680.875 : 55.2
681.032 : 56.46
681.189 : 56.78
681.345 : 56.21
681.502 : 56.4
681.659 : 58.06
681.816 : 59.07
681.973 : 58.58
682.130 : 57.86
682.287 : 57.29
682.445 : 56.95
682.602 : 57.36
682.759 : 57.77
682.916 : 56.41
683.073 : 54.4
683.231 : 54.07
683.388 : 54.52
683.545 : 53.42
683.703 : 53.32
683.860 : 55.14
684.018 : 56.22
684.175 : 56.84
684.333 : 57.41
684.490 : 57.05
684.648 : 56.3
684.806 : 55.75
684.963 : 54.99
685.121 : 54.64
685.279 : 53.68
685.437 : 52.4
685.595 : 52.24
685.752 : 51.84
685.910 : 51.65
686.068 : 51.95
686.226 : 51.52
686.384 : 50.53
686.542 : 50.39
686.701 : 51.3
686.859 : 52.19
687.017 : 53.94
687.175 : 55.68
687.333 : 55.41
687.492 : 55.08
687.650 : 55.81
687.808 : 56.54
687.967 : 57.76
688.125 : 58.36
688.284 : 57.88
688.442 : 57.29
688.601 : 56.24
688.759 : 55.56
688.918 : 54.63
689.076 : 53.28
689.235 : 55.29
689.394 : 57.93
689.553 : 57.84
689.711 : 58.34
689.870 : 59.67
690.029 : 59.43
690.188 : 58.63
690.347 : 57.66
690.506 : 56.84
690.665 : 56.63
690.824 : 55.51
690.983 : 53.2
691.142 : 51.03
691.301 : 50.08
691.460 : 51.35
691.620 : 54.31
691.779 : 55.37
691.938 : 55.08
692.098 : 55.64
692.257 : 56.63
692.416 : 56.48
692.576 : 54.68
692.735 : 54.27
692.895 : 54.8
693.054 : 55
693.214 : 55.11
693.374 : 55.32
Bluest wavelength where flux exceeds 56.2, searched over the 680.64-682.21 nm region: 681.032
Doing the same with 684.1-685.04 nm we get 684.175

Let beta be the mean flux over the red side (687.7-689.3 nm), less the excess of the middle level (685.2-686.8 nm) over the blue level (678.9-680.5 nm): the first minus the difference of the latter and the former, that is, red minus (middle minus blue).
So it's 61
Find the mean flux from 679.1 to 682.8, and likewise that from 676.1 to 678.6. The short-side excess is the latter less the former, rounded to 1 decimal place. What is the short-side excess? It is -2.0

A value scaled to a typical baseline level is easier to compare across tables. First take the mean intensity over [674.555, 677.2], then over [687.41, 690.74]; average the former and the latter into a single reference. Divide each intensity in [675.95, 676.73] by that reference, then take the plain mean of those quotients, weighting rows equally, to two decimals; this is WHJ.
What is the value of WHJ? 0.98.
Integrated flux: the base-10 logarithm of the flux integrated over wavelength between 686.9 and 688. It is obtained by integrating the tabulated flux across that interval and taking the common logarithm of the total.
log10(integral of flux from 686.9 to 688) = 1.79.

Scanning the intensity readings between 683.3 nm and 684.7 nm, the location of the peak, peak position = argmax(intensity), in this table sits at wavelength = 684.333 nm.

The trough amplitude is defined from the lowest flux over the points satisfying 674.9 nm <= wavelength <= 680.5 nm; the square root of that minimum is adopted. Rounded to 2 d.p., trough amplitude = 7.18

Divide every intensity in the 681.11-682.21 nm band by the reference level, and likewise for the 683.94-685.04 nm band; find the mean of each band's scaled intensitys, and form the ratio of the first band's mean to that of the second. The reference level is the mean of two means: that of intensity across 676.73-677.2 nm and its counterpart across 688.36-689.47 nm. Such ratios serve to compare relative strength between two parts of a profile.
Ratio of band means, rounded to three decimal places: 1.021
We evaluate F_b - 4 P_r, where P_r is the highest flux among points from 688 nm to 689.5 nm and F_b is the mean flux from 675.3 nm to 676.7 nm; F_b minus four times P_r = -180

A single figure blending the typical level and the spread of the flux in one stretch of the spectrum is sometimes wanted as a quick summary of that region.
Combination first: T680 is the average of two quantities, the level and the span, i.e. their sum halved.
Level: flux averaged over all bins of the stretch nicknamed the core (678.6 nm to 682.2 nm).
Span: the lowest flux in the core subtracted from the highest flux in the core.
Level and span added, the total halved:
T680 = 31.2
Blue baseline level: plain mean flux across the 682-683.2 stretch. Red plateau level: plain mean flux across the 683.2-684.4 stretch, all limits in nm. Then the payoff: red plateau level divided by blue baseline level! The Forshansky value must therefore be 0.97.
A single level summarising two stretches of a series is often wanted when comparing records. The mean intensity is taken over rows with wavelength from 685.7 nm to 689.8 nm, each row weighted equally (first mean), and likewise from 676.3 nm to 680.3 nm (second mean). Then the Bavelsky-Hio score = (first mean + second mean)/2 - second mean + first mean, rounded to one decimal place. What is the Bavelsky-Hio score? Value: 54.5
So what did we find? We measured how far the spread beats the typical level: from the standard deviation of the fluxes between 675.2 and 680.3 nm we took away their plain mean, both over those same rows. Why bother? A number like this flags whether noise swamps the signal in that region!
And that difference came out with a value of -53.2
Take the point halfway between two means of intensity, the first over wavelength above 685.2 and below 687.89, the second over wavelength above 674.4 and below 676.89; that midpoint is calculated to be 53.5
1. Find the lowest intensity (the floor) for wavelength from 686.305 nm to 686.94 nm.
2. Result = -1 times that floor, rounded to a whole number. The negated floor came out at -50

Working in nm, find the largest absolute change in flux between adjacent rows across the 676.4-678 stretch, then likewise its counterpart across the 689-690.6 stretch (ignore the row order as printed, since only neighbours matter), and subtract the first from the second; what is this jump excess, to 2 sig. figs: 2.1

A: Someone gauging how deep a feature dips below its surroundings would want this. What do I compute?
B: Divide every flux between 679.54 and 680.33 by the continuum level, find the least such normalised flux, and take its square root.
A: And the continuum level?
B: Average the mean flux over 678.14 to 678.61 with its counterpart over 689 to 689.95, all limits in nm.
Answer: 0.97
